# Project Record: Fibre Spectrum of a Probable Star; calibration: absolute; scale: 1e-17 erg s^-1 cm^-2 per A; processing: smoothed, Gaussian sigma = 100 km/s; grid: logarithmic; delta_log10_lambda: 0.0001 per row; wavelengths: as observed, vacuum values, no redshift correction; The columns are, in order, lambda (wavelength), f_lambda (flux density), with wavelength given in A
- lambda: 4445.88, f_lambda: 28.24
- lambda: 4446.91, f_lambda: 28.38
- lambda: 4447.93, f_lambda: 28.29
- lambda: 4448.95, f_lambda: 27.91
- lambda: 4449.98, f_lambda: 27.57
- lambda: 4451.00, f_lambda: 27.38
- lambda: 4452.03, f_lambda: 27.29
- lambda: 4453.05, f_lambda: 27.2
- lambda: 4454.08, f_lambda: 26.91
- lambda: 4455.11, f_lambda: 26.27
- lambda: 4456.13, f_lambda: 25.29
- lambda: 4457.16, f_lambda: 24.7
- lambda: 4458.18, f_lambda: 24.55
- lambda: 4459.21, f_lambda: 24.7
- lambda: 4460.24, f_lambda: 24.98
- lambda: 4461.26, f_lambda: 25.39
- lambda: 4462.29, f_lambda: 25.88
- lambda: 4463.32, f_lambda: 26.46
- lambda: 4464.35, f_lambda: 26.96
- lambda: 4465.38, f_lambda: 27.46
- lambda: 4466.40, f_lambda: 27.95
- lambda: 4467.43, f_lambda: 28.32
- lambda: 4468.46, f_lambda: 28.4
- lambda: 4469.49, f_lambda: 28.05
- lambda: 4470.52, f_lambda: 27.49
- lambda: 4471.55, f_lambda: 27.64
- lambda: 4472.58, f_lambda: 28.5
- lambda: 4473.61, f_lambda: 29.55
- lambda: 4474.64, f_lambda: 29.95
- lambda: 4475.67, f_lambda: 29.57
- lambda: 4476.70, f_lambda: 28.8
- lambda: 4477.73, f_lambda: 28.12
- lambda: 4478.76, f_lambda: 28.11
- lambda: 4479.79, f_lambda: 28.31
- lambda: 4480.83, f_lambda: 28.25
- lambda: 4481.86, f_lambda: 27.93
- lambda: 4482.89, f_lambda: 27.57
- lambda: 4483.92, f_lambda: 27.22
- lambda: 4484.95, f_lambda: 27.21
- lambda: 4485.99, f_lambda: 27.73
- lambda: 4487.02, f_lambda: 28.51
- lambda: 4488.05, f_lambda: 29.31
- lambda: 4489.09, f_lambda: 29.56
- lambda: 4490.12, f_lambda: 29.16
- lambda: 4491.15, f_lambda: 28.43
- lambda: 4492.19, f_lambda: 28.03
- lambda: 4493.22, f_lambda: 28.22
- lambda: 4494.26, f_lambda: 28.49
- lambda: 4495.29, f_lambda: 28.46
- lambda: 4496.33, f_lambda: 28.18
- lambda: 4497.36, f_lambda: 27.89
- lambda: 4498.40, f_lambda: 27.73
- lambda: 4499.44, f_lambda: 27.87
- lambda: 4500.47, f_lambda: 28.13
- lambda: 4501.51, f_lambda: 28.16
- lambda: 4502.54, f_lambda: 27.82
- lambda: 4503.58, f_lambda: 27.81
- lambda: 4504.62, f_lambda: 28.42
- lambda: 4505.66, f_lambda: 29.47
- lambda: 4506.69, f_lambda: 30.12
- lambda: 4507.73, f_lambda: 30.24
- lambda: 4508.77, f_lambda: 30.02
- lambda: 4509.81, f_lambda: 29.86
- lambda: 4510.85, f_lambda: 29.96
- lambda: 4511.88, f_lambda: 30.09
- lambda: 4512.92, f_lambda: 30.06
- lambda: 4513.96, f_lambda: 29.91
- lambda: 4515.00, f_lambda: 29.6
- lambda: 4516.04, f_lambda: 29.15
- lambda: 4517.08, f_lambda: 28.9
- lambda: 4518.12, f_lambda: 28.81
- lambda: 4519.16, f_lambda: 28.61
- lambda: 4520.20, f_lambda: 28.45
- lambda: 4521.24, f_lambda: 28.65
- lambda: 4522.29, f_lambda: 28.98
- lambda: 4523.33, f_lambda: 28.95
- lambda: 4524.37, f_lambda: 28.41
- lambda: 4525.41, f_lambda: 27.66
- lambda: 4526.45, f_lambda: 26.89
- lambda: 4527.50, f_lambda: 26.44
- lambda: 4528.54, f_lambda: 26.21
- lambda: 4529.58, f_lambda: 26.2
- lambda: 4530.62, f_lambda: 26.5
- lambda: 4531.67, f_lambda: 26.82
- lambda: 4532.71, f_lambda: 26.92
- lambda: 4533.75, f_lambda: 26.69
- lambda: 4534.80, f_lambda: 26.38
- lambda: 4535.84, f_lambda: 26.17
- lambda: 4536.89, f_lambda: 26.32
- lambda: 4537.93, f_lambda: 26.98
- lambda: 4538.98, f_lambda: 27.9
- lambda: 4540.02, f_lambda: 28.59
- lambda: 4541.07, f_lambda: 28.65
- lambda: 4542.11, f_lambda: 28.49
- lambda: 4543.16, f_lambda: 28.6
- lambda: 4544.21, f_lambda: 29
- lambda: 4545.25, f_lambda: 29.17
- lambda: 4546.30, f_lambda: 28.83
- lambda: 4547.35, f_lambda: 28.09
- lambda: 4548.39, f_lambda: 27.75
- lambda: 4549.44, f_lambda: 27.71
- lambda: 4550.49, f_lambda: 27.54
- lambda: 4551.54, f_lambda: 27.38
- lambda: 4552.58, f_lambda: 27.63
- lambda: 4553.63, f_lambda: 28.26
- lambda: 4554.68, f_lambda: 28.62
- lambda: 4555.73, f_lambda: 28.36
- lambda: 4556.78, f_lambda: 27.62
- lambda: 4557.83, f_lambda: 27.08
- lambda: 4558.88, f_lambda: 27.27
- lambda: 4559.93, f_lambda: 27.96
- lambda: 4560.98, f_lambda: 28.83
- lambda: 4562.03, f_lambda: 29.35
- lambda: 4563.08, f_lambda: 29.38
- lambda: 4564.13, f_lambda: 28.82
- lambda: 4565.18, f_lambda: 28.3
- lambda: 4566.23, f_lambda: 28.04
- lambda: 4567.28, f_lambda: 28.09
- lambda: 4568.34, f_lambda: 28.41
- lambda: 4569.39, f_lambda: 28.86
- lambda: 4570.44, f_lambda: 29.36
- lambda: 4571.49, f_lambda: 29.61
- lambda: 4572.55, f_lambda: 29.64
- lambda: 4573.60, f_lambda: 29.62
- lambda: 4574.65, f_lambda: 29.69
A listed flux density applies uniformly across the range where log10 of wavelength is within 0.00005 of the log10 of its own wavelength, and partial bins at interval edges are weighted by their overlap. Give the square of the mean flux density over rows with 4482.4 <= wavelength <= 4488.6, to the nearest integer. 780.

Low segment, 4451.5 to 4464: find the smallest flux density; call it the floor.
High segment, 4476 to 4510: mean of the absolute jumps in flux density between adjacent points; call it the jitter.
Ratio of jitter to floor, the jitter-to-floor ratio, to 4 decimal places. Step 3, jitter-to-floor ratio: 0.0136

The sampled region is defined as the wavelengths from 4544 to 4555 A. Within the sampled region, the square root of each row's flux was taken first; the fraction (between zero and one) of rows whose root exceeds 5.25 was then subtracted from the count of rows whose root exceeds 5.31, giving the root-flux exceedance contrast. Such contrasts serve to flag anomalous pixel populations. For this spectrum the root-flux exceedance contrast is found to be 4.2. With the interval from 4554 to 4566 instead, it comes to 6.2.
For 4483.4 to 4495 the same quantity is 6.2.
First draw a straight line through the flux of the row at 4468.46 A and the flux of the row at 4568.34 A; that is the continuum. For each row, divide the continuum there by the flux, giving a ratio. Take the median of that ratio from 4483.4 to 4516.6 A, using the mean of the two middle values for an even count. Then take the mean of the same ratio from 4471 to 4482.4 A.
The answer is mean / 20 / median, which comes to 0.0498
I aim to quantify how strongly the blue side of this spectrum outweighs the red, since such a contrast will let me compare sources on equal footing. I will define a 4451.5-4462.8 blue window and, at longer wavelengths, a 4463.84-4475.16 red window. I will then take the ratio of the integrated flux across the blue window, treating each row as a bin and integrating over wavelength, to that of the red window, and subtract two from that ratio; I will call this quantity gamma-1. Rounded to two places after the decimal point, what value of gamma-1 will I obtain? -1.09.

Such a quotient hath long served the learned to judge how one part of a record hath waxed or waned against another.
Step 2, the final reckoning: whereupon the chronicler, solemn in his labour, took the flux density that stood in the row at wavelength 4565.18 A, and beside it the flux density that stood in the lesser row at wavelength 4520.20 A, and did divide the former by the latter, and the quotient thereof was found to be 0.99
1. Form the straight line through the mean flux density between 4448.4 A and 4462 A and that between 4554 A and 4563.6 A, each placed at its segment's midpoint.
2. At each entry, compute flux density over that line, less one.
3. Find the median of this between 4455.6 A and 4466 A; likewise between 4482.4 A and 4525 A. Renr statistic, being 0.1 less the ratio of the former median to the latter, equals 0.8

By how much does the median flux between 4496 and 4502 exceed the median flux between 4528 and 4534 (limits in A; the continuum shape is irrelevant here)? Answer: 1.4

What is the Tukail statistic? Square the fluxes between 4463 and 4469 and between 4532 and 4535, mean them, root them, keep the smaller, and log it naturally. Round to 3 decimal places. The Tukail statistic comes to 3.283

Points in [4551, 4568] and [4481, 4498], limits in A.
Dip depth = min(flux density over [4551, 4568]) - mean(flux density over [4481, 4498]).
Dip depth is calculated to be -1.2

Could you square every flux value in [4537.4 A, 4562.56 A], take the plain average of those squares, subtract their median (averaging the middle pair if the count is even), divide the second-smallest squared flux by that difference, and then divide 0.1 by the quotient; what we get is -0.0001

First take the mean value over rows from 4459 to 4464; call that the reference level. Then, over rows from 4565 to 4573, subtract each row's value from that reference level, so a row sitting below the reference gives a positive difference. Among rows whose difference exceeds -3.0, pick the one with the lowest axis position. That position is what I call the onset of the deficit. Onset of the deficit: 4565.18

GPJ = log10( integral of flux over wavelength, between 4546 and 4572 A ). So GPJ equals 2.87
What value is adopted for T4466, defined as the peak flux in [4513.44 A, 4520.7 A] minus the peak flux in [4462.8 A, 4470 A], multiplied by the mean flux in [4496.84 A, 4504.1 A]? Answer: 42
